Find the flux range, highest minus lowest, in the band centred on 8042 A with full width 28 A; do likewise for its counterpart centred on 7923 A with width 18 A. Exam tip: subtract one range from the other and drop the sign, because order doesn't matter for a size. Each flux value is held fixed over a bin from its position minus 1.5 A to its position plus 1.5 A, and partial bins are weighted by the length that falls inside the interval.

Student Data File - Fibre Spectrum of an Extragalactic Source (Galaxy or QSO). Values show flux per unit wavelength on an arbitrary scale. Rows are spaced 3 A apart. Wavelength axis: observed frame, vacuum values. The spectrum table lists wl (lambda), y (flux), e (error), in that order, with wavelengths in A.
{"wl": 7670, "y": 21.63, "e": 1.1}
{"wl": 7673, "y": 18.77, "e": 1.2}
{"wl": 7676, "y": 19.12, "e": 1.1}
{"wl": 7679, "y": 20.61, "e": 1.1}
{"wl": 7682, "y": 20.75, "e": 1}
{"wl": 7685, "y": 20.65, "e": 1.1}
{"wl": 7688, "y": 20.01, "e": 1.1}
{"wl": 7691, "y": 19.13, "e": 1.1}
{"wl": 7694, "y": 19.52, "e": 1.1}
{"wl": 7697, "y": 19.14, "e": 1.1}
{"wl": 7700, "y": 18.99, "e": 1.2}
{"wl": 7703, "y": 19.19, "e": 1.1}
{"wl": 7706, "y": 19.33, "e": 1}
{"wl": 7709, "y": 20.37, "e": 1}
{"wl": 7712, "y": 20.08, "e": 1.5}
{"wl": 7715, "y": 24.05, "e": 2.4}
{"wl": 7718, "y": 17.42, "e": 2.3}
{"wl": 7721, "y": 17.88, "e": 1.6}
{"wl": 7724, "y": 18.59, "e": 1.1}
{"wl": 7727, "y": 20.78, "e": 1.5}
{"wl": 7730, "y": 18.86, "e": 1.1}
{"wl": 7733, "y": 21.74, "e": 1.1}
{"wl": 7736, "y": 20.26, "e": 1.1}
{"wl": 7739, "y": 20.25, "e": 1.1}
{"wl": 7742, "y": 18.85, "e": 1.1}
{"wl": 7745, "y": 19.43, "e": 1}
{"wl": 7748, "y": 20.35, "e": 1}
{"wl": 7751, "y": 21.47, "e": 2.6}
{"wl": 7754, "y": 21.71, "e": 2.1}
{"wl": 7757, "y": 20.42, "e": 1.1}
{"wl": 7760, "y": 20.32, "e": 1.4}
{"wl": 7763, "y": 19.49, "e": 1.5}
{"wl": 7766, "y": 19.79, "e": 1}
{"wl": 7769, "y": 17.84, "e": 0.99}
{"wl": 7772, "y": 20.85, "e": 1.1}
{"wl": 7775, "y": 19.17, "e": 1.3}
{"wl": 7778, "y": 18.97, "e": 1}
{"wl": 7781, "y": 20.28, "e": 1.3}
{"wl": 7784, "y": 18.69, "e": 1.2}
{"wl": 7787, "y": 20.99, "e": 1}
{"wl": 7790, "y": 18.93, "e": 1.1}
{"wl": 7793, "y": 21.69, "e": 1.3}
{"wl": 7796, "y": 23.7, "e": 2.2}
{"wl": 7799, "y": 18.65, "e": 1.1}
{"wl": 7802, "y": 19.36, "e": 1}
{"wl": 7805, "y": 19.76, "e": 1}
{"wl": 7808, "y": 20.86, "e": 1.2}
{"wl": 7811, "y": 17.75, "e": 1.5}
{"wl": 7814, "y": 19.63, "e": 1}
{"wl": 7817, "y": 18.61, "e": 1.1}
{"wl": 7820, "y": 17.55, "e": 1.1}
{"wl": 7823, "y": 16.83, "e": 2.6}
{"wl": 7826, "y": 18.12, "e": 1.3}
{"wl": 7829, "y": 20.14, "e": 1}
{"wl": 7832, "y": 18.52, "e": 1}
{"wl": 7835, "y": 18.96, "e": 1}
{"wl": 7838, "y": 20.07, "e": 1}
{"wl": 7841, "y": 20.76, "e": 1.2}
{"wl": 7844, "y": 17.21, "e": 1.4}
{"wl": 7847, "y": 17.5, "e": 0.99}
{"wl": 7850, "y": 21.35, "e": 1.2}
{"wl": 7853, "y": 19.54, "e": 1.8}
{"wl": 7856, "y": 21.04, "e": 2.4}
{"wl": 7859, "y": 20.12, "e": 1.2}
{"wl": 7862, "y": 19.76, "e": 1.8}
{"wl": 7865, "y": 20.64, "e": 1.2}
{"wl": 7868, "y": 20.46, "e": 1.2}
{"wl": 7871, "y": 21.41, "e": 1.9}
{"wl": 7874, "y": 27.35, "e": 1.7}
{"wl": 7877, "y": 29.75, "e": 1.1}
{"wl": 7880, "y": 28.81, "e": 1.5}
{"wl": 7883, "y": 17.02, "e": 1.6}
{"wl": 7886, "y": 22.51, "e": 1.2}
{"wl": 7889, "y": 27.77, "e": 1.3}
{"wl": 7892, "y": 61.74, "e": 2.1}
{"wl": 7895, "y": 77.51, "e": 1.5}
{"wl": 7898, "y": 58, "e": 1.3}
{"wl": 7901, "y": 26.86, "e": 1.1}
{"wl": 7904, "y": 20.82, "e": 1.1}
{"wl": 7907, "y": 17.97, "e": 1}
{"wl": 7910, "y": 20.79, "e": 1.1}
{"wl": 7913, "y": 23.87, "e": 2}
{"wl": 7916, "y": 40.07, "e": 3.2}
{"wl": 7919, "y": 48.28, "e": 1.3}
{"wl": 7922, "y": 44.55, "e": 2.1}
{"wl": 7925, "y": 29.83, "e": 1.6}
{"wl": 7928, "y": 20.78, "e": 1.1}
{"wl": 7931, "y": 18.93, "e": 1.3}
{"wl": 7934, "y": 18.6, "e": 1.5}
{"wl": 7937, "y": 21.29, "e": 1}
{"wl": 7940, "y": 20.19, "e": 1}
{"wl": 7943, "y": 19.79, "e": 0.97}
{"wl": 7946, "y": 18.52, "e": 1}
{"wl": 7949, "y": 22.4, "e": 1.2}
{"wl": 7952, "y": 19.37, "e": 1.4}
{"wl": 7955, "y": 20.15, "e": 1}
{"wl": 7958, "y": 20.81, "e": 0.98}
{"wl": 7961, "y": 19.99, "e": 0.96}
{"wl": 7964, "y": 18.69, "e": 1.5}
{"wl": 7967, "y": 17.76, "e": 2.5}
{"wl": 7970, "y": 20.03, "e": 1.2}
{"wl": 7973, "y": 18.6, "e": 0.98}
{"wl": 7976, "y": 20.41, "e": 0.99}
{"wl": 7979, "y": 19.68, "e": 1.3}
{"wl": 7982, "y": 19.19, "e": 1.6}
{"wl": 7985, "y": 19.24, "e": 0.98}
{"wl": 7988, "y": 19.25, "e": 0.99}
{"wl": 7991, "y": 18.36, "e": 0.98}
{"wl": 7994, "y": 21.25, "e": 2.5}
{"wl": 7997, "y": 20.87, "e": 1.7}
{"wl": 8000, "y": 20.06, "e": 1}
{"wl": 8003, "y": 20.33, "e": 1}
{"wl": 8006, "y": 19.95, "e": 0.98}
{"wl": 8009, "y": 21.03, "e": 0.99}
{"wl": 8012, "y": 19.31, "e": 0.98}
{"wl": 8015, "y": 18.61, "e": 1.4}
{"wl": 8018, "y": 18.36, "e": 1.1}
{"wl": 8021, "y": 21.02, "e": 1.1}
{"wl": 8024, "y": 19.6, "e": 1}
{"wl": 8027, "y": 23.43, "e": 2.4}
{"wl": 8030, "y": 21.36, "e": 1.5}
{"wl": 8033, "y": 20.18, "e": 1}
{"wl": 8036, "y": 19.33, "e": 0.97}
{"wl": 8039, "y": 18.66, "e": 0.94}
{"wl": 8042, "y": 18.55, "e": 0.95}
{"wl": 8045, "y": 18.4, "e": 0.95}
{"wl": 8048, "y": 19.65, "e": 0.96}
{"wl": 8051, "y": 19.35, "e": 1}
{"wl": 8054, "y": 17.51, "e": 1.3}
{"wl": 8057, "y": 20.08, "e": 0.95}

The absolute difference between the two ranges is 25.5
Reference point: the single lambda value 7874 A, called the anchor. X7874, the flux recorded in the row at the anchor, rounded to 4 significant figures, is 27.35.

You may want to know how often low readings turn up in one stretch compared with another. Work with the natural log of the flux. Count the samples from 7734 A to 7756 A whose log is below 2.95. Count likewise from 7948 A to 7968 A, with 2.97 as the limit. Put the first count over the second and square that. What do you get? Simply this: 0.1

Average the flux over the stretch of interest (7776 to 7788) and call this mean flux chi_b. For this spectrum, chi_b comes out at 19.7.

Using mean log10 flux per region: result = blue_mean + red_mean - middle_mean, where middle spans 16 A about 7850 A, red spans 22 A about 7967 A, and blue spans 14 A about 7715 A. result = 1.302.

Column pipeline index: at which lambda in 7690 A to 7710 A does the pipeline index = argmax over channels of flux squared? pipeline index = 7709 A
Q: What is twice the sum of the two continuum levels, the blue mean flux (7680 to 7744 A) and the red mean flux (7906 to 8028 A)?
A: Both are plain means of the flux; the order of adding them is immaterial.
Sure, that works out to 84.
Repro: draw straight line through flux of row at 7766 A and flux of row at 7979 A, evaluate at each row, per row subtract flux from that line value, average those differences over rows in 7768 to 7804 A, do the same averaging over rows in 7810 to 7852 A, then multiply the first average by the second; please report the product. 0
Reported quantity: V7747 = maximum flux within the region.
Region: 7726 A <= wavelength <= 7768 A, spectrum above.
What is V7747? 21.74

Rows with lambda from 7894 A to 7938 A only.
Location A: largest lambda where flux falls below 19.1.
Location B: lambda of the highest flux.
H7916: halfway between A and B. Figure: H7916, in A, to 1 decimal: 7914.5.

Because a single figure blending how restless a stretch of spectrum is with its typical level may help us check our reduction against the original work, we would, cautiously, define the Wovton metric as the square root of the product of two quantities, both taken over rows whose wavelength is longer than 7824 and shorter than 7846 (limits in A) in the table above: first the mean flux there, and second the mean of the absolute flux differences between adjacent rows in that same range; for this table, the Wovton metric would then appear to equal 5.5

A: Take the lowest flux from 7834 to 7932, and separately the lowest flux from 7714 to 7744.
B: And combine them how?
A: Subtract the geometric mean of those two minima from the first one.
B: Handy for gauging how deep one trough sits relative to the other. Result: -0.2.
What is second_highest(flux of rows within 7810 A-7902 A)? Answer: 61.74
